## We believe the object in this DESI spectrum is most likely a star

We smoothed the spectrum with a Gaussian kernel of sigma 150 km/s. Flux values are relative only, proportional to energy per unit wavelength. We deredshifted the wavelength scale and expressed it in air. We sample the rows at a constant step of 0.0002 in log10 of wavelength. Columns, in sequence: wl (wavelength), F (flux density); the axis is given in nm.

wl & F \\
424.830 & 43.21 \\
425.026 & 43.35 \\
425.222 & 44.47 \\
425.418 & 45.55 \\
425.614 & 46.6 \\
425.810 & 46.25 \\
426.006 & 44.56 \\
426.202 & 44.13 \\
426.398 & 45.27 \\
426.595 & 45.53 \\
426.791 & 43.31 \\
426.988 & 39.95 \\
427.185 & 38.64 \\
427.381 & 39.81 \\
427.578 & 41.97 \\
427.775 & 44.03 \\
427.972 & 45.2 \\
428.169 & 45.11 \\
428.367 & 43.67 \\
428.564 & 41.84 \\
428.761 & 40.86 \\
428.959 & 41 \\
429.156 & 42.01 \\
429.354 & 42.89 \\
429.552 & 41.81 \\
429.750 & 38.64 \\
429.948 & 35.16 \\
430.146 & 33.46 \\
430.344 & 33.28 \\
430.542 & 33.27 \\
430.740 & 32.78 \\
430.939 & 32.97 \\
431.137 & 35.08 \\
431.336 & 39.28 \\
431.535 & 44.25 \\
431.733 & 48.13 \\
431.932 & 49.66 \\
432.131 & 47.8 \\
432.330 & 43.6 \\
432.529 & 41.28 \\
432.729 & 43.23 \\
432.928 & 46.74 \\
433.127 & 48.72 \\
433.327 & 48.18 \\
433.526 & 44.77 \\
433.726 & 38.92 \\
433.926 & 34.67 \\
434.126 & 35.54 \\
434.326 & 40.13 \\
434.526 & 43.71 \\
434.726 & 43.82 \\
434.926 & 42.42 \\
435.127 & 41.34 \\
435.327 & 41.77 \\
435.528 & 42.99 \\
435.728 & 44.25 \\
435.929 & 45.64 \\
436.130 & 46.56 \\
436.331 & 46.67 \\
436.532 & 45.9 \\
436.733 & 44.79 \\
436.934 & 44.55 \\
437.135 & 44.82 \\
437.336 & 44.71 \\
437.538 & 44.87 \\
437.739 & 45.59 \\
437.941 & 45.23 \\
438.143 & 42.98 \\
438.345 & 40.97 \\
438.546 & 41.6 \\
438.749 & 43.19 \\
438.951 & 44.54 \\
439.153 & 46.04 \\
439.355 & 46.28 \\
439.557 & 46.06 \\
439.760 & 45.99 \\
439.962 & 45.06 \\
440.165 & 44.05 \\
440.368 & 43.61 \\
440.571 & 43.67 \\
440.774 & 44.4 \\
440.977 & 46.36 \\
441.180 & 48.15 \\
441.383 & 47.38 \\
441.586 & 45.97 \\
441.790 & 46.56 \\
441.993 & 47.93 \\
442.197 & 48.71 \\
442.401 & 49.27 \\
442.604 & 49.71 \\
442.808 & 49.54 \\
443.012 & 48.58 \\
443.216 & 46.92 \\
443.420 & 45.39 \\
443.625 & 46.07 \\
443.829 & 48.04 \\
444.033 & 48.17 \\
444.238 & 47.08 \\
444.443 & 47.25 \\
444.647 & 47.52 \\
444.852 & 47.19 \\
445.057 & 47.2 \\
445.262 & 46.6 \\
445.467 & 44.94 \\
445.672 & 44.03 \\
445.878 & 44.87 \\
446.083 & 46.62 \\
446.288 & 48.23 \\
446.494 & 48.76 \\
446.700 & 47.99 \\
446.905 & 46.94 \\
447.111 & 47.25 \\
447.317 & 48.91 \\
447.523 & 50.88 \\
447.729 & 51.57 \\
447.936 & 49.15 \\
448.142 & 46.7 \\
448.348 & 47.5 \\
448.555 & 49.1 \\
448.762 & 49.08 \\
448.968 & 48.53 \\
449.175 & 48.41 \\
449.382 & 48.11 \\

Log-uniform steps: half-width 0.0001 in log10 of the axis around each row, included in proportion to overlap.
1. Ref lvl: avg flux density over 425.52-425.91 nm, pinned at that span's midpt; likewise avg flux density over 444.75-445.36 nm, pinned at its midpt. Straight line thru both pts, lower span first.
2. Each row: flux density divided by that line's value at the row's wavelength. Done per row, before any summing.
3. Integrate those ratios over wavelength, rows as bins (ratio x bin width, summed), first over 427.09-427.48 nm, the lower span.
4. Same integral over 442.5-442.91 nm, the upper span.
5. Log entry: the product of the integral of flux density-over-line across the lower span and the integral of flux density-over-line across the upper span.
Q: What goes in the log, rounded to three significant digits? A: 0.143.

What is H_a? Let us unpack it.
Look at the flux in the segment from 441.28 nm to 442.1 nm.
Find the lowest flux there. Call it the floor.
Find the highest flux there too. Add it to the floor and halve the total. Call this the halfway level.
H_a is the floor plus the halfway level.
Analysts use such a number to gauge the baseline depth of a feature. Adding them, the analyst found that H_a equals 93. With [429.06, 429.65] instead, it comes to 84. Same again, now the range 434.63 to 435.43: 84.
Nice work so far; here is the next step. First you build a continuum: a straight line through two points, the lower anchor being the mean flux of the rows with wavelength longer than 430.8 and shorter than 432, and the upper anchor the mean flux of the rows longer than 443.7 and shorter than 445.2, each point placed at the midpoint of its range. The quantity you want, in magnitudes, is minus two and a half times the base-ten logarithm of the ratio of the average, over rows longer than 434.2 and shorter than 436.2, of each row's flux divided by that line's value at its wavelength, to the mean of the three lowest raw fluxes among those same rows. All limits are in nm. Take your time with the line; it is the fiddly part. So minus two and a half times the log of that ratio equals 4.03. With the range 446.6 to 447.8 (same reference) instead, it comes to 4.19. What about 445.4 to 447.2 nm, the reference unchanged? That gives 4.16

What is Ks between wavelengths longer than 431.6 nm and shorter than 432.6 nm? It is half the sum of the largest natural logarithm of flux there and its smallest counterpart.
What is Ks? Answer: 3.813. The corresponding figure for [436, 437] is 3.820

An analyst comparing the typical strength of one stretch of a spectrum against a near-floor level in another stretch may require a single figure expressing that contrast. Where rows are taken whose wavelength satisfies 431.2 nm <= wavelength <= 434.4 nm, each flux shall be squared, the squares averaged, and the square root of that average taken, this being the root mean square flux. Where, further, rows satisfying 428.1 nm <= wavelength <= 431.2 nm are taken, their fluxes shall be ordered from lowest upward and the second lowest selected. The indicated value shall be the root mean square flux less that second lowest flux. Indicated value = 11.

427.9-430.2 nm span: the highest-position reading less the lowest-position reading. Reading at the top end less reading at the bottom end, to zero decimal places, -12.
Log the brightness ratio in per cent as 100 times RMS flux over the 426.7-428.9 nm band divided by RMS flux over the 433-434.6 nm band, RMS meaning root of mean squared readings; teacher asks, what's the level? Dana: 100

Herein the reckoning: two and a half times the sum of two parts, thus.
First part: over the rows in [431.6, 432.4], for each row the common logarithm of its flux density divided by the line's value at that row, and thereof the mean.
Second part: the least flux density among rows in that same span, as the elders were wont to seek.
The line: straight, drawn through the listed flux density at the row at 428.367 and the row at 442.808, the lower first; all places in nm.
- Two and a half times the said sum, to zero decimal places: 109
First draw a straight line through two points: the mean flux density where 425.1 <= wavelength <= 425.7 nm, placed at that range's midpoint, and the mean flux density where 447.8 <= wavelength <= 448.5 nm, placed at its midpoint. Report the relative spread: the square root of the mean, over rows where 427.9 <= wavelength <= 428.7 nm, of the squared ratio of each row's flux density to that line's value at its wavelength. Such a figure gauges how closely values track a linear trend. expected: 0.96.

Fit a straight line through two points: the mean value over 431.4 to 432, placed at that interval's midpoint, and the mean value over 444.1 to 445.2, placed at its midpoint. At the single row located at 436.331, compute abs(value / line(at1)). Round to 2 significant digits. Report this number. 0.99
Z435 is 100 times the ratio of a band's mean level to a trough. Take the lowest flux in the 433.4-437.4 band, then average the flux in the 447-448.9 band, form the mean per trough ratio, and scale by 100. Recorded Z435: 141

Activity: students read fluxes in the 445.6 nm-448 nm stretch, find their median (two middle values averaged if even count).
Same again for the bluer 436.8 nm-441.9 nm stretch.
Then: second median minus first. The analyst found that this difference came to -3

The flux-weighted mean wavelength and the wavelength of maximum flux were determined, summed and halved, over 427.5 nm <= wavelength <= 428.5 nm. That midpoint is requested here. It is 427.97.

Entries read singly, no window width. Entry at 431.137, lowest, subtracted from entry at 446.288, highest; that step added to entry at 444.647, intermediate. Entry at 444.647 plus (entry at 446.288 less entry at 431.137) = 61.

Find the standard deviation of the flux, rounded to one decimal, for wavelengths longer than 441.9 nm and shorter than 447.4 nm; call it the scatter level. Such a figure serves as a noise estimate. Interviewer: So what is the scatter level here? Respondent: 1.4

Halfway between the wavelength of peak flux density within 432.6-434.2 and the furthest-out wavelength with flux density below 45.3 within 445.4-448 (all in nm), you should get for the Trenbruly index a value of 439.50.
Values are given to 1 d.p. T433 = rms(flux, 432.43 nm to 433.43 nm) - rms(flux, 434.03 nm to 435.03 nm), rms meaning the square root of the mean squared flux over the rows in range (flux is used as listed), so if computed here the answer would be 4.5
